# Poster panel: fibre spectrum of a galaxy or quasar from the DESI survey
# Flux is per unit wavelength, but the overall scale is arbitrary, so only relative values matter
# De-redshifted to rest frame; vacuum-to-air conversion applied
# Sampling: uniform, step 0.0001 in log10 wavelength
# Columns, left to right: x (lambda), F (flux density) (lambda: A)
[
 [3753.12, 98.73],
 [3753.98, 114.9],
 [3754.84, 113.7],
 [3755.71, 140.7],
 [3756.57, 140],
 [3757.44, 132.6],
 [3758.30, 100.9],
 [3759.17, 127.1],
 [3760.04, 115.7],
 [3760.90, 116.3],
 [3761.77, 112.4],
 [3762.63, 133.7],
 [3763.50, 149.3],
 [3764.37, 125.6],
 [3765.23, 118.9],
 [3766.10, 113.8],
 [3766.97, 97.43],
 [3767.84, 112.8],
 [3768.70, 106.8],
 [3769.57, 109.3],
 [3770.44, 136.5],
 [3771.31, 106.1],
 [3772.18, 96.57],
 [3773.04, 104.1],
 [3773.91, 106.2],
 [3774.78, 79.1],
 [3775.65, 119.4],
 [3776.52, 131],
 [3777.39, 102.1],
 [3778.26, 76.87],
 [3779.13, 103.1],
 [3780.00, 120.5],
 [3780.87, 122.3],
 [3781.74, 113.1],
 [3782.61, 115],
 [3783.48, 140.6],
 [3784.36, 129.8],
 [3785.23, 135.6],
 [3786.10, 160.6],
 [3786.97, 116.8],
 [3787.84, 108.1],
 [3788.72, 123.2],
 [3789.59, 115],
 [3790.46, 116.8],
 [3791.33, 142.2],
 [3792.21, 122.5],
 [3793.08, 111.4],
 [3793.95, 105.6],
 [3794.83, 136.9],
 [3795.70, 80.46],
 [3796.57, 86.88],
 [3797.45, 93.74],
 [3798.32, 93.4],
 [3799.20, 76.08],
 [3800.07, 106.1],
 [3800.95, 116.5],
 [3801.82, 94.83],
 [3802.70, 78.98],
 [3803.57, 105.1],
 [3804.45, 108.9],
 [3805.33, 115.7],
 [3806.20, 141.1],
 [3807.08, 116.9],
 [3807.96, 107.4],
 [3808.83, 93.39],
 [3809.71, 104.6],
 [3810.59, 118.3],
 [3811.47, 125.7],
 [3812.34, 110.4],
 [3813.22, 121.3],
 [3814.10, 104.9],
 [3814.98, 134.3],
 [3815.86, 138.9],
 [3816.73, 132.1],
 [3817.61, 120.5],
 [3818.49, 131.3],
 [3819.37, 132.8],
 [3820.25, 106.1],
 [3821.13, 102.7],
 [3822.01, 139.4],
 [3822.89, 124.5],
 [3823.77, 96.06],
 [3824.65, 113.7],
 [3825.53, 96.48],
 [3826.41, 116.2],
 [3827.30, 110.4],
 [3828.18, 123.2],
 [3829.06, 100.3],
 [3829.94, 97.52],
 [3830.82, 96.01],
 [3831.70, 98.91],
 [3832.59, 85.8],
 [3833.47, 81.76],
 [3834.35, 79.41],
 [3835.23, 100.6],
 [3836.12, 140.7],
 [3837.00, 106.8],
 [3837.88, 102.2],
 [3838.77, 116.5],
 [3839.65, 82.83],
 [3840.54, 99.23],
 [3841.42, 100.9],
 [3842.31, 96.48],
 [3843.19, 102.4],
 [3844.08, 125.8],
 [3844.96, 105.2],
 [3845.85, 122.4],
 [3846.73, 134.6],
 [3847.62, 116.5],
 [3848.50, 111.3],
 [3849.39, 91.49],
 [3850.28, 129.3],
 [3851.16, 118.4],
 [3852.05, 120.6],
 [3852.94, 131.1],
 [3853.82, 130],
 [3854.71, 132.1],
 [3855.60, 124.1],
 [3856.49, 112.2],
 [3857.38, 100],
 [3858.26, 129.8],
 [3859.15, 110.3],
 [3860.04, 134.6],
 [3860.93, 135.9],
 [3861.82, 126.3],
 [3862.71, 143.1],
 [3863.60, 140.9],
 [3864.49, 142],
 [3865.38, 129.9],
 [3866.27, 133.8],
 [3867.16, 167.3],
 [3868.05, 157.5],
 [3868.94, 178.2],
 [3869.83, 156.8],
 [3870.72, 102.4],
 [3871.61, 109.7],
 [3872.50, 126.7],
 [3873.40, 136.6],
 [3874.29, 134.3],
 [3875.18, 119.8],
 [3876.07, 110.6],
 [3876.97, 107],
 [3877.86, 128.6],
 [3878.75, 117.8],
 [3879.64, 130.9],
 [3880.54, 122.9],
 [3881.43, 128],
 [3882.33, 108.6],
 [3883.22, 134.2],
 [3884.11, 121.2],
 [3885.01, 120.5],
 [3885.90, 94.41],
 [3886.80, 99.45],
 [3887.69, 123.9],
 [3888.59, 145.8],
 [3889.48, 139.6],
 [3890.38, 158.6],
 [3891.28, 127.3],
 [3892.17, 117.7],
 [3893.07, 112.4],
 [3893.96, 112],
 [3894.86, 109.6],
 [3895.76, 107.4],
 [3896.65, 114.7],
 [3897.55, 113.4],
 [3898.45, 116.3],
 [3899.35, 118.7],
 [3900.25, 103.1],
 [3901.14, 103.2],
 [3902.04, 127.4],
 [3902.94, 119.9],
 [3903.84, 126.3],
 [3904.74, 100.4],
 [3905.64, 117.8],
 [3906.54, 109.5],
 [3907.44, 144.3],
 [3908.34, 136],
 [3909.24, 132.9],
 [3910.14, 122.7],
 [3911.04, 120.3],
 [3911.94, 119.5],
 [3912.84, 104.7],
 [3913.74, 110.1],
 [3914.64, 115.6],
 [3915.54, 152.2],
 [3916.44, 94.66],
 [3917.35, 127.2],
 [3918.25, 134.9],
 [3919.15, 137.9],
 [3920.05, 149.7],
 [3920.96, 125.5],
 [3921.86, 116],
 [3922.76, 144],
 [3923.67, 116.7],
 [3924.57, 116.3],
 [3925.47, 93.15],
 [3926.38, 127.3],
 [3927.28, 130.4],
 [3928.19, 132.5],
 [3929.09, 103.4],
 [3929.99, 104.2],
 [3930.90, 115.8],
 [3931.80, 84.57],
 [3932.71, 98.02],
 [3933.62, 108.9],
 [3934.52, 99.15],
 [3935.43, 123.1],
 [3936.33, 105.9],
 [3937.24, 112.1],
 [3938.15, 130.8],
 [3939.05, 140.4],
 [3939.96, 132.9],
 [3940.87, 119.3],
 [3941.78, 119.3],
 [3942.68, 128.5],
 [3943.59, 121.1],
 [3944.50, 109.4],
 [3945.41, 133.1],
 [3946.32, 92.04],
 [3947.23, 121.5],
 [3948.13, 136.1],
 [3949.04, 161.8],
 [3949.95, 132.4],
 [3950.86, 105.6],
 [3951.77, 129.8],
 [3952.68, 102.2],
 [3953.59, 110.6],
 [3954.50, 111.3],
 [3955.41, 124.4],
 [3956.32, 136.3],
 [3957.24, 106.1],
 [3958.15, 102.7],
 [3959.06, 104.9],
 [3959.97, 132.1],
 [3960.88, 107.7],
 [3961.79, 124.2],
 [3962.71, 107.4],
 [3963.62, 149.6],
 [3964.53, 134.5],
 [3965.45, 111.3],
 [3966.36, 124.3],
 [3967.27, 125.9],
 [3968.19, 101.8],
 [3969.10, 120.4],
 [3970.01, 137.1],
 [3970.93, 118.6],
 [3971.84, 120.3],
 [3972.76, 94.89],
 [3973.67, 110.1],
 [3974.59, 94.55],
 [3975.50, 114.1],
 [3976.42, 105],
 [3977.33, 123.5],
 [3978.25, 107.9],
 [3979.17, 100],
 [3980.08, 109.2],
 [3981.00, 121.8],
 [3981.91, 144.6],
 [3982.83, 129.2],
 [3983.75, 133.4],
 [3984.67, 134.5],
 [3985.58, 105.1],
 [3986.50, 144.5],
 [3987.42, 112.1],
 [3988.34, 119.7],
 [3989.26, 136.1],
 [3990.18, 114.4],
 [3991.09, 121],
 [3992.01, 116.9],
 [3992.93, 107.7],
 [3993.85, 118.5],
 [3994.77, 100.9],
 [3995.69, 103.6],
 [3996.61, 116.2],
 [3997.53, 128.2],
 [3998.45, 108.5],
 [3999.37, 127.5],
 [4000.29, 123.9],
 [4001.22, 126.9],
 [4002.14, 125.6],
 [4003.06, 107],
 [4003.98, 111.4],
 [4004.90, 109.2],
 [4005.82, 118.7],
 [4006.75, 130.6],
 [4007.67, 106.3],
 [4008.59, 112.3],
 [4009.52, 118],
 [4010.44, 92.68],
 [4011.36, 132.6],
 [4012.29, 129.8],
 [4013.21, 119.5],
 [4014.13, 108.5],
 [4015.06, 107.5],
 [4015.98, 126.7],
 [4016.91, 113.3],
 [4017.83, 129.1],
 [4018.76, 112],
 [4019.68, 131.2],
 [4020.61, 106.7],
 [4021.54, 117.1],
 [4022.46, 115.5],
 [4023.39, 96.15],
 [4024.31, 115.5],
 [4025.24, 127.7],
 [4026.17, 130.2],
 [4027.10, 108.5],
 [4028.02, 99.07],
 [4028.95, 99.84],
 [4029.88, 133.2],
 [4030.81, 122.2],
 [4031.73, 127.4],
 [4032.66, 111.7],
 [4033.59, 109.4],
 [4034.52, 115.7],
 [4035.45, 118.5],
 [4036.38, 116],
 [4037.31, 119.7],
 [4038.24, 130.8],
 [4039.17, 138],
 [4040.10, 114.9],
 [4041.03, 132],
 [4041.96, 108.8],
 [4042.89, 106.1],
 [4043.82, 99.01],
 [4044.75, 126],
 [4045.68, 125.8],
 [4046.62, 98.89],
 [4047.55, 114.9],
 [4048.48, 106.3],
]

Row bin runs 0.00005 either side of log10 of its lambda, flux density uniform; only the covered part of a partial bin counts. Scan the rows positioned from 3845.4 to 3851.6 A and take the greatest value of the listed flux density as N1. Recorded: 134.6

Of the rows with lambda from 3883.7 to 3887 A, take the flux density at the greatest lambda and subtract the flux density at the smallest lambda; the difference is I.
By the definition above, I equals -22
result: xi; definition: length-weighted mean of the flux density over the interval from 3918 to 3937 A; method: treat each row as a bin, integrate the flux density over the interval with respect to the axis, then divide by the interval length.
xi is 117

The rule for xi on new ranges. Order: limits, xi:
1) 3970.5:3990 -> 118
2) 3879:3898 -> 121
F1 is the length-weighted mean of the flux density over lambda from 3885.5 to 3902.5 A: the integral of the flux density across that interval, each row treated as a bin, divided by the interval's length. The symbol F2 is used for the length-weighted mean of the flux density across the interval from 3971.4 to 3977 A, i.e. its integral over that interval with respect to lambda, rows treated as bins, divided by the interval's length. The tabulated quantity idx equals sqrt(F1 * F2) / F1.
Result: 0.95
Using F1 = 118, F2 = 107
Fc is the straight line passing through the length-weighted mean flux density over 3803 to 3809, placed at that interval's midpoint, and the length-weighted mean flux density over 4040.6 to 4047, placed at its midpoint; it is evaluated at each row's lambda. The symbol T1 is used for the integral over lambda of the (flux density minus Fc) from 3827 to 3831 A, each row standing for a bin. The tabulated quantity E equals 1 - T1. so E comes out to 29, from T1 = -28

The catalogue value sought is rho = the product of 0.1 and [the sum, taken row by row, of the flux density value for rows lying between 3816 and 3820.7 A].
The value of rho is 62.3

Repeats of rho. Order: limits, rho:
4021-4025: 44.4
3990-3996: 78.3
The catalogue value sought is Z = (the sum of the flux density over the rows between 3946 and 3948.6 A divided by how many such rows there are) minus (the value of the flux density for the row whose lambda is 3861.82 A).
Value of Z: -10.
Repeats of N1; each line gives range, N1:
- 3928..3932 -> 132.5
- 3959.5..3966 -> 149.6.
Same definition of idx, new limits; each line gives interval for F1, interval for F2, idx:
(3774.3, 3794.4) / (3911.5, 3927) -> 1.02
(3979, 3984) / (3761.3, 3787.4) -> 0.97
